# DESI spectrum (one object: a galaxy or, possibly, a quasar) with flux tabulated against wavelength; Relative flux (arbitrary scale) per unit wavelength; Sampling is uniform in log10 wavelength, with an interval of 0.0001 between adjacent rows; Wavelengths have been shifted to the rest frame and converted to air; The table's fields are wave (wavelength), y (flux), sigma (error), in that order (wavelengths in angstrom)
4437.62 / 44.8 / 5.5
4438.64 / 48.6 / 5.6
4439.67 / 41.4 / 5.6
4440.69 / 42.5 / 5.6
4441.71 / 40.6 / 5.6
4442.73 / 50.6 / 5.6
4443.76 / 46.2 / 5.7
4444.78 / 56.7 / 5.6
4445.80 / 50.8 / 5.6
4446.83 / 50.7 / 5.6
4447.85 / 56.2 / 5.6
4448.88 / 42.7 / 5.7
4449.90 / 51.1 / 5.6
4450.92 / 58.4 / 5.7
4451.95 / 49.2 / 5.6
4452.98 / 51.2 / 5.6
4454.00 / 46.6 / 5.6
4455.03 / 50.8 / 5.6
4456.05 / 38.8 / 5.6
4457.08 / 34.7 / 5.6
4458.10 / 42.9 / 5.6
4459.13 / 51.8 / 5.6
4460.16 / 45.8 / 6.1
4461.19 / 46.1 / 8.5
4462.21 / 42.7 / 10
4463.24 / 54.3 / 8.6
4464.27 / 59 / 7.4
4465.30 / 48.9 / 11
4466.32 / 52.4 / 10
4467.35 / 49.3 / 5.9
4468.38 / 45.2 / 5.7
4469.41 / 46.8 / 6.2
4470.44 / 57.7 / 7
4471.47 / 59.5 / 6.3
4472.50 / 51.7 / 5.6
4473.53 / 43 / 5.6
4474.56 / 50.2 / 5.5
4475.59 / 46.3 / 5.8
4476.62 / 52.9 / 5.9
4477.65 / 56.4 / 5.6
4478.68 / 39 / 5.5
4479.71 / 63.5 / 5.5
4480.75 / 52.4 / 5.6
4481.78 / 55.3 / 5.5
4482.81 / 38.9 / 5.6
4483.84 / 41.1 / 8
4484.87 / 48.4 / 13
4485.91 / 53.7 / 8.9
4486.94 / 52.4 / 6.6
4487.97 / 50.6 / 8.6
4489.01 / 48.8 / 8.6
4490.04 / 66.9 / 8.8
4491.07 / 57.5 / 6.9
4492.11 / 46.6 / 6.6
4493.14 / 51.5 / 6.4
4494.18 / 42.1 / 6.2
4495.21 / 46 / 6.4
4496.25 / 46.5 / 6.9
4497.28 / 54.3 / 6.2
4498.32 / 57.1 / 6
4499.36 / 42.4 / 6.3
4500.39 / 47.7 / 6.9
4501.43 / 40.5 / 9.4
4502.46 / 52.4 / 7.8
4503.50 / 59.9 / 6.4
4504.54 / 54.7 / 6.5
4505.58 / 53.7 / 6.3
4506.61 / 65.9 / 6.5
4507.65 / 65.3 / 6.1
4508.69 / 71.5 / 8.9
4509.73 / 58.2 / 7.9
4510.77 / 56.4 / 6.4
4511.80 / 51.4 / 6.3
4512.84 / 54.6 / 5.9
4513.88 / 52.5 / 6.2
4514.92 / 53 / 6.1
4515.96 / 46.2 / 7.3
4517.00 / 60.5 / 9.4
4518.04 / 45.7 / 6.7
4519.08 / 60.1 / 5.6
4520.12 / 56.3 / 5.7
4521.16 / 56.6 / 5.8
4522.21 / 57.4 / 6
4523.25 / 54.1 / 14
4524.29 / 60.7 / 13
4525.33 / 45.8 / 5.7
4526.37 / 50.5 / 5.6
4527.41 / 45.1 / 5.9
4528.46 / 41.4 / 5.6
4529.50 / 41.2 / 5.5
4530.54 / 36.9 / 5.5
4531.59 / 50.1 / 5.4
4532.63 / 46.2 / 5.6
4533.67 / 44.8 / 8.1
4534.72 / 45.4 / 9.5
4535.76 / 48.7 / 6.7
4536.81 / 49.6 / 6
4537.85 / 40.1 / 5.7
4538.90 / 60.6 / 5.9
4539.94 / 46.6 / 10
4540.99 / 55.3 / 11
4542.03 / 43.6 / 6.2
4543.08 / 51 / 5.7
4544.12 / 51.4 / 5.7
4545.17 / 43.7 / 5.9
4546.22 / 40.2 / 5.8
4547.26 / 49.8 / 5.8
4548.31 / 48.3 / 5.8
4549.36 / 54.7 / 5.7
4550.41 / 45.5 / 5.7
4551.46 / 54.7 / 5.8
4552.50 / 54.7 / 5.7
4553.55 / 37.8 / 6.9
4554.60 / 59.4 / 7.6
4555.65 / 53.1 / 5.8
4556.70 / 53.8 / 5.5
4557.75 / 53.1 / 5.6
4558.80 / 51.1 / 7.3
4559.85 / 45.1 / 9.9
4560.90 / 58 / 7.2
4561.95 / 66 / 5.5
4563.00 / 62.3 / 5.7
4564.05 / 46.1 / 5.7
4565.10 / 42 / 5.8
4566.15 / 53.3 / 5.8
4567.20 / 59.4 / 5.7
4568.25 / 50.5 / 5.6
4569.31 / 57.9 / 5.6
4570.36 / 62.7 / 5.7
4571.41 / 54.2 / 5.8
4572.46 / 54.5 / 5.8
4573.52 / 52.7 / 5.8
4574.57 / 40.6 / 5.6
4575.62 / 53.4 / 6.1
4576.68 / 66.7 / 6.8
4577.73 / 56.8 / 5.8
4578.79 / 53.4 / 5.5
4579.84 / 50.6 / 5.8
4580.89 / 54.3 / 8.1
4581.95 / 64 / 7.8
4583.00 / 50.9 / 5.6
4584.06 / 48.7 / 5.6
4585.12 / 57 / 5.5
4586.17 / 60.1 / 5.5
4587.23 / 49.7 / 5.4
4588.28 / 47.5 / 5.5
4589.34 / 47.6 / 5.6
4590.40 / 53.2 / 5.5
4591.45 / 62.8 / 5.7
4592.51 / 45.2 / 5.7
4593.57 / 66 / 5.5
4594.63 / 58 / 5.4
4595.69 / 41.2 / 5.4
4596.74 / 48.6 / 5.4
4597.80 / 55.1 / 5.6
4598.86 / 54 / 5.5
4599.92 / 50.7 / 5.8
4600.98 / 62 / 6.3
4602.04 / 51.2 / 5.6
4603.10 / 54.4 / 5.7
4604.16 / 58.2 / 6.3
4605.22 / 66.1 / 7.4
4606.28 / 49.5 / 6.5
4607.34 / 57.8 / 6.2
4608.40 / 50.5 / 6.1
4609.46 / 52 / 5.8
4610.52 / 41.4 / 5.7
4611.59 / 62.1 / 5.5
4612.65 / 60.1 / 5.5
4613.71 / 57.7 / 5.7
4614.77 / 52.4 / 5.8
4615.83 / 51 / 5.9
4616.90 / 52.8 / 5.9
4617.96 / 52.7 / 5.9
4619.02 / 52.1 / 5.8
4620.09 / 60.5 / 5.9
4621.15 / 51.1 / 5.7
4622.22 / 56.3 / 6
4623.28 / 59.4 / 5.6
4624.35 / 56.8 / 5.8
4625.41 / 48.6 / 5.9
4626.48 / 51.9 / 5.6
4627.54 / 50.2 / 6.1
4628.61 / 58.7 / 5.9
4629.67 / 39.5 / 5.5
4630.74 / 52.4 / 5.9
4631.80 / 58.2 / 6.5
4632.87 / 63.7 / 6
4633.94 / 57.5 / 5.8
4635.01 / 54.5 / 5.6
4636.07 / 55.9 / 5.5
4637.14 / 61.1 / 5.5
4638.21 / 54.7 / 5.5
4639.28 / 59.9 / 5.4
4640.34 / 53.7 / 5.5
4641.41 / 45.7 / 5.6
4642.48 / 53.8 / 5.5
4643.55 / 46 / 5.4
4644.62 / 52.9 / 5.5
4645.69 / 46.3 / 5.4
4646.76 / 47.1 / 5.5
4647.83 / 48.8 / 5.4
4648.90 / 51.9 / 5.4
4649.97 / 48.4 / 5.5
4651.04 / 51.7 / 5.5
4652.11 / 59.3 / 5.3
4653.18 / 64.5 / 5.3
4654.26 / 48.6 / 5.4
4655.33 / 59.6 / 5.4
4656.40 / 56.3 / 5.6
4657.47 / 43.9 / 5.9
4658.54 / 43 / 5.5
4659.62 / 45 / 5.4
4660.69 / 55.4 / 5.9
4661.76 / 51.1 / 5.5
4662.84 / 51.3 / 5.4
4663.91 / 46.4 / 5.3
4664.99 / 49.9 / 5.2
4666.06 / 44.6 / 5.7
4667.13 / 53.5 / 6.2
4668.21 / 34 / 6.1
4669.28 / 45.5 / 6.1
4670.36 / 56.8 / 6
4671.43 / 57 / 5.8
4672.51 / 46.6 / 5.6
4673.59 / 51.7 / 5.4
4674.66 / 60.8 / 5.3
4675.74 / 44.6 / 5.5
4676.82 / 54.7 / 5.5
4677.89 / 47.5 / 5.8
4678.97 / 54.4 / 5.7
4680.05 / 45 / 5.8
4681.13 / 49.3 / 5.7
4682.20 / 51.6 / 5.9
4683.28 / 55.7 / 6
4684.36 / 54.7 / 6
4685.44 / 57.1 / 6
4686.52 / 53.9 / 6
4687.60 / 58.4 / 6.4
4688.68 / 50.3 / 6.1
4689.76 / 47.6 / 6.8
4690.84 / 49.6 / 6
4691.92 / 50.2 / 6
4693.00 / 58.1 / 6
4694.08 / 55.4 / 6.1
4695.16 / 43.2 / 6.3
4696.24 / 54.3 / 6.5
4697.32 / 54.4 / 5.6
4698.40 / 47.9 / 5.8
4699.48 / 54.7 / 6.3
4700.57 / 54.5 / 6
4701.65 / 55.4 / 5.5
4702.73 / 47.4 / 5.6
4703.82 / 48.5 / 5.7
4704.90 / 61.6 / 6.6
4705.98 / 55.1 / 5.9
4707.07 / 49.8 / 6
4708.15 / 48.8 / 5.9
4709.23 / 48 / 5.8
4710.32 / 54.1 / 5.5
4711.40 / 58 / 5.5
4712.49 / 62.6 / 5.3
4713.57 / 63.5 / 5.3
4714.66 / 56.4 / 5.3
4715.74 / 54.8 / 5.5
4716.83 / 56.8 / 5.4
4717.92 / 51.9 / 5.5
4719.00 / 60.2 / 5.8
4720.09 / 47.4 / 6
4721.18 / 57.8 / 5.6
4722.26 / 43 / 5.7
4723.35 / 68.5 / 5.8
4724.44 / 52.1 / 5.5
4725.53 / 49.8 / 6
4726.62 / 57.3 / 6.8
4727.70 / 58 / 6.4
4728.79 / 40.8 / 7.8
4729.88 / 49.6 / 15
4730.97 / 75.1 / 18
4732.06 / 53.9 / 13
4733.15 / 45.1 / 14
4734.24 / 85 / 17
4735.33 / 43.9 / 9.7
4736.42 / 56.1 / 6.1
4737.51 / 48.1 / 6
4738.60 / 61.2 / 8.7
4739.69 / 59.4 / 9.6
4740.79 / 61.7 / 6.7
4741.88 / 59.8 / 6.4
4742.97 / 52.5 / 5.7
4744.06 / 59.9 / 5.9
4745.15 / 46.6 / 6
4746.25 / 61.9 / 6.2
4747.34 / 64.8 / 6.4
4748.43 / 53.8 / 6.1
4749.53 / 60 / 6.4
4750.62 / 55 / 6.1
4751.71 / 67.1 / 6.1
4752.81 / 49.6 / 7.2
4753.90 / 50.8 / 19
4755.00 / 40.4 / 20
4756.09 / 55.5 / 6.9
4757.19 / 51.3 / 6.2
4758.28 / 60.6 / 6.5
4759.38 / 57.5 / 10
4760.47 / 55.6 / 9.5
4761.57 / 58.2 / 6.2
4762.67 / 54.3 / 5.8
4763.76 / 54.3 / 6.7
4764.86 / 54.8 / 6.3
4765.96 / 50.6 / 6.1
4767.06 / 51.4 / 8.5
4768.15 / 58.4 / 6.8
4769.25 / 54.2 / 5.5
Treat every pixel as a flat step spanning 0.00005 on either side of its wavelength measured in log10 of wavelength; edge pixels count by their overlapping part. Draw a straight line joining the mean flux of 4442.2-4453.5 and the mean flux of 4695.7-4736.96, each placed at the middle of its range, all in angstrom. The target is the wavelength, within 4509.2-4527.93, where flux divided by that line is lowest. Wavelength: 4527.41 angstrom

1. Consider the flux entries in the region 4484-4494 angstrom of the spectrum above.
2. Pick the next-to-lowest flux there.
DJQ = 48.4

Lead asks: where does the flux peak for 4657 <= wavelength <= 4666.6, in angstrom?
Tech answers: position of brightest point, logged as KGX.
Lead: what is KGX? 4660.69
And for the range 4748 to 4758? 4751.71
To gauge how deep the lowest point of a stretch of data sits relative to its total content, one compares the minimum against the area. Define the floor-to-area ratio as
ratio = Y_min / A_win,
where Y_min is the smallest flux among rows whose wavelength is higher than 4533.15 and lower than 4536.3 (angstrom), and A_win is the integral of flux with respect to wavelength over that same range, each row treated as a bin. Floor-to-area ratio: 0.31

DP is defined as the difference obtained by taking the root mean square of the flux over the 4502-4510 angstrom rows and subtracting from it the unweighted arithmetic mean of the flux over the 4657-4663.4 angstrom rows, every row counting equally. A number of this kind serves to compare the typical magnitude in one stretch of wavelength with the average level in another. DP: 12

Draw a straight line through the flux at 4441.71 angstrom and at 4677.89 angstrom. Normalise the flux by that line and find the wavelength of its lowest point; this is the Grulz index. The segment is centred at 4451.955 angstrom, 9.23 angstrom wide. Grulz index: 4456.05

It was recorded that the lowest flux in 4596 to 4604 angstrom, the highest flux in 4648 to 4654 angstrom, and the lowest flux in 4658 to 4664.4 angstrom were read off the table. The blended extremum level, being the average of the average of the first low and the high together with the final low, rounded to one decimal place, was 49.8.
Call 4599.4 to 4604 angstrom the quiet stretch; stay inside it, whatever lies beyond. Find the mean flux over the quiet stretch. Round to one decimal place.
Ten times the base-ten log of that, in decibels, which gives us 17.4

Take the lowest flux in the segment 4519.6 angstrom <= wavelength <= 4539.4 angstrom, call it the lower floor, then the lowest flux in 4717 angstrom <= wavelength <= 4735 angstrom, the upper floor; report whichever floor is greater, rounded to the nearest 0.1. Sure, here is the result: 40.8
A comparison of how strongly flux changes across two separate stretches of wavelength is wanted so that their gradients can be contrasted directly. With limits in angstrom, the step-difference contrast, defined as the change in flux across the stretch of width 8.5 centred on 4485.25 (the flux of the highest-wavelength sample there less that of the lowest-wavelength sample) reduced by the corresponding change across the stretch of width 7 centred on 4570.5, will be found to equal 0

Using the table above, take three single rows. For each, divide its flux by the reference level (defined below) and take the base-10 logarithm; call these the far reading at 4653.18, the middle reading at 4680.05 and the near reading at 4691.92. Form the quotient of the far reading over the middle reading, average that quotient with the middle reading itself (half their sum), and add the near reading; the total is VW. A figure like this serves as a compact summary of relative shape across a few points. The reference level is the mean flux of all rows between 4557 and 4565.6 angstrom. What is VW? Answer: -0.7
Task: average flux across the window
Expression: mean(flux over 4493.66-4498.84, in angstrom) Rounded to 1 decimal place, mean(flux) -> 49.2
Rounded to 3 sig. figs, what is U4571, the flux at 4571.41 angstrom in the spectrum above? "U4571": 54.2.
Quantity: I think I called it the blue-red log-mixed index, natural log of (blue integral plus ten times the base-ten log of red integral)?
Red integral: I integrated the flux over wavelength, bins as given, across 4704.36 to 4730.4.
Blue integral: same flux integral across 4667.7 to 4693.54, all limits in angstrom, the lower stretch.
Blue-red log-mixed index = 7.22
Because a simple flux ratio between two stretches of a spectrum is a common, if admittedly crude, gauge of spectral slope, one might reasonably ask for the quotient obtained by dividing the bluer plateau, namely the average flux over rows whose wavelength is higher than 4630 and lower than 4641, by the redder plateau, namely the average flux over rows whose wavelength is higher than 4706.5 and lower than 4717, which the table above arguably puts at 1.03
